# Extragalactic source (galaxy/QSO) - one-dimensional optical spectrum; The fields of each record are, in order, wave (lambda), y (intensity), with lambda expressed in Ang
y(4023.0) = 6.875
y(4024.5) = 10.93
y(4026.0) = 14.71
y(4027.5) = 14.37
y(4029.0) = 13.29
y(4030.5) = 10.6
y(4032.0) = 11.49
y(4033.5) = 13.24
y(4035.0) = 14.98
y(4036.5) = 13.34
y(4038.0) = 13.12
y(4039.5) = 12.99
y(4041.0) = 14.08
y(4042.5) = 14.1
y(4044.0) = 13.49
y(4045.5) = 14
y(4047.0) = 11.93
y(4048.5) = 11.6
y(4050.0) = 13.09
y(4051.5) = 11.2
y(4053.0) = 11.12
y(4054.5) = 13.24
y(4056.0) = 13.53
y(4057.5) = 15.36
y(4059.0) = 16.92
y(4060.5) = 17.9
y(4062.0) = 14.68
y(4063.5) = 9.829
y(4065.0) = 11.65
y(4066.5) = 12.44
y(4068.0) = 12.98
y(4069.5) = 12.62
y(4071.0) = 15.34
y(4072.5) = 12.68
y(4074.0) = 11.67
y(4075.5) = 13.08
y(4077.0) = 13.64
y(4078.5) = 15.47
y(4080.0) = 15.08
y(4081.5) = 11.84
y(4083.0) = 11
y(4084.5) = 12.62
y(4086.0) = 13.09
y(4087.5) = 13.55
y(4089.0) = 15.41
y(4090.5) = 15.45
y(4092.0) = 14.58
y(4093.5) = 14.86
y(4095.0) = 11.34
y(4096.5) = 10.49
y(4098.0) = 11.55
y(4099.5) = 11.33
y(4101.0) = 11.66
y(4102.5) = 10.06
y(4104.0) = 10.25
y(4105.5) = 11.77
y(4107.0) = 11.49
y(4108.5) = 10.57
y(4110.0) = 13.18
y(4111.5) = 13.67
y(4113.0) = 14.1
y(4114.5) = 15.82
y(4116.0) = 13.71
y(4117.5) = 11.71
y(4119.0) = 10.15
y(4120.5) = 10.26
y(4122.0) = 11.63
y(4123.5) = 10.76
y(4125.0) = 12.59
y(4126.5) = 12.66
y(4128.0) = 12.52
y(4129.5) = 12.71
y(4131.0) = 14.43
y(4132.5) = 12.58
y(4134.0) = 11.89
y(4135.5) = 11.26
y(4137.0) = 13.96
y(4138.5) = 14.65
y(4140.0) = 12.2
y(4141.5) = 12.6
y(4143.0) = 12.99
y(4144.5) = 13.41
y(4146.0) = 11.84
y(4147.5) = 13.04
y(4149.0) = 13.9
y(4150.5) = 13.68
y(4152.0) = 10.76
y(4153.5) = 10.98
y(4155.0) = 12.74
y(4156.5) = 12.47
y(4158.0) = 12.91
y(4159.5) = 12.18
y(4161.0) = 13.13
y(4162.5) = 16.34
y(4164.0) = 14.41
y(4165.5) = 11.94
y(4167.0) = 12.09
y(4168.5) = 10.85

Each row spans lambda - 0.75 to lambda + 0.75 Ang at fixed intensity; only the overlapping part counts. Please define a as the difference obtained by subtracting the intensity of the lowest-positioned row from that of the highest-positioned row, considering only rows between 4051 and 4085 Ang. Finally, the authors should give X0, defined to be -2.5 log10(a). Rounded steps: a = 1.4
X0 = -0.4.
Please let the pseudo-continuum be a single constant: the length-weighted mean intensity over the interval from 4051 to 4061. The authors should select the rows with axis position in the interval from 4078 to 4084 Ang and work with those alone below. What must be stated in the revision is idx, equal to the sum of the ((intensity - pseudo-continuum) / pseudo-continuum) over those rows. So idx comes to -0.23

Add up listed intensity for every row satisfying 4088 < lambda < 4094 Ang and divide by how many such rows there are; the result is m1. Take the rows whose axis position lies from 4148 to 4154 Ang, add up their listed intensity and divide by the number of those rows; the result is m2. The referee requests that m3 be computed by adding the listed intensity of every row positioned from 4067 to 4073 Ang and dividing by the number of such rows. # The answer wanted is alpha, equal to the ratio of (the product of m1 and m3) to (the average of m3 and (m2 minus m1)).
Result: 38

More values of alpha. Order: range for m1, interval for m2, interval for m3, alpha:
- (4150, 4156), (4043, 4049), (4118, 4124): 23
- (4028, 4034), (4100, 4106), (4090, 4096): 27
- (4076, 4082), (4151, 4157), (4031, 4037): 34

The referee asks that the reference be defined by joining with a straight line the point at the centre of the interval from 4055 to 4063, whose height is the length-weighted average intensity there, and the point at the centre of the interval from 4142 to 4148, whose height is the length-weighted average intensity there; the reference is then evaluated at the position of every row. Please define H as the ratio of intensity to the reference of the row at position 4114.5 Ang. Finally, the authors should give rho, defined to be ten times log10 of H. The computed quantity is 0.6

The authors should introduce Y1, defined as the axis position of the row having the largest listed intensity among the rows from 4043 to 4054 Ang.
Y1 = 4045.5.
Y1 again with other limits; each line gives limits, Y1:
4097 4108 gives 4105.5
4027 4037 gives 4035.0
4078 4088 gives 4078.5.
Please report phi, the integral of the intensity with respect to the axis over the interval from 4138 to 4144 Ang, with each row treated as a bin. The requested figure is 78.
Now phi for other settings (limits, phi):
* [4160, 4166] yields 84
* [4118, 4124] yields 64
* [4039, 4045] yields 82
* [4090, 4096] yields 83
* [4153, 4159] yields 74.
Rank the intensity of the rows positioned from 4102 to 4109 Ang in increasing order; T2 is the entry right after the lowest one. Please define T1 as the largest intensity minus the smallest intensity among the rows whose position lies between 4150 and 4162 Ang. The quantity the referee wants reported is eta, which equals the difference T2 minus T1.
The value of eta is 7.3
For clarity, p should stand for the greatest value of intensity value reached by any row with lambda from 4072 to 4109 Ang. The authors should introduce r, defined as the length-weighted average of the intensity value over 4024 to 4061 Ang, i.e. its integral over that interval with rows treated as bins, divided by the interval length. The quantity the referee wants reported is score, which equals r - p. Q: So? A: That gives -2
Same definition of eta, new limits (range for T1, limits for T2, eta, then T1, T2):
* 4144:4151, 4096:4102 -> 9.3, 2.1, 11.33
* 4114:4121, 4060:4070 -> 6.0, 5.7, 11.65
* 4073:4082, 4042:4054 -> 7.4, 3.8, 11.2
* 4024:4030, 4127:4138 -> 8.1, 3.8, 11.89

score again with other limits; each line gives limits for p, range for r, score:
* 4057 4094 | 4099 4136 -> -6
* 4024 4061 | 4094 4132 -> -6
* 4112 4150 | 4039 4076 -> -3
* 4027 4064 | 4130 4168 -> -5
